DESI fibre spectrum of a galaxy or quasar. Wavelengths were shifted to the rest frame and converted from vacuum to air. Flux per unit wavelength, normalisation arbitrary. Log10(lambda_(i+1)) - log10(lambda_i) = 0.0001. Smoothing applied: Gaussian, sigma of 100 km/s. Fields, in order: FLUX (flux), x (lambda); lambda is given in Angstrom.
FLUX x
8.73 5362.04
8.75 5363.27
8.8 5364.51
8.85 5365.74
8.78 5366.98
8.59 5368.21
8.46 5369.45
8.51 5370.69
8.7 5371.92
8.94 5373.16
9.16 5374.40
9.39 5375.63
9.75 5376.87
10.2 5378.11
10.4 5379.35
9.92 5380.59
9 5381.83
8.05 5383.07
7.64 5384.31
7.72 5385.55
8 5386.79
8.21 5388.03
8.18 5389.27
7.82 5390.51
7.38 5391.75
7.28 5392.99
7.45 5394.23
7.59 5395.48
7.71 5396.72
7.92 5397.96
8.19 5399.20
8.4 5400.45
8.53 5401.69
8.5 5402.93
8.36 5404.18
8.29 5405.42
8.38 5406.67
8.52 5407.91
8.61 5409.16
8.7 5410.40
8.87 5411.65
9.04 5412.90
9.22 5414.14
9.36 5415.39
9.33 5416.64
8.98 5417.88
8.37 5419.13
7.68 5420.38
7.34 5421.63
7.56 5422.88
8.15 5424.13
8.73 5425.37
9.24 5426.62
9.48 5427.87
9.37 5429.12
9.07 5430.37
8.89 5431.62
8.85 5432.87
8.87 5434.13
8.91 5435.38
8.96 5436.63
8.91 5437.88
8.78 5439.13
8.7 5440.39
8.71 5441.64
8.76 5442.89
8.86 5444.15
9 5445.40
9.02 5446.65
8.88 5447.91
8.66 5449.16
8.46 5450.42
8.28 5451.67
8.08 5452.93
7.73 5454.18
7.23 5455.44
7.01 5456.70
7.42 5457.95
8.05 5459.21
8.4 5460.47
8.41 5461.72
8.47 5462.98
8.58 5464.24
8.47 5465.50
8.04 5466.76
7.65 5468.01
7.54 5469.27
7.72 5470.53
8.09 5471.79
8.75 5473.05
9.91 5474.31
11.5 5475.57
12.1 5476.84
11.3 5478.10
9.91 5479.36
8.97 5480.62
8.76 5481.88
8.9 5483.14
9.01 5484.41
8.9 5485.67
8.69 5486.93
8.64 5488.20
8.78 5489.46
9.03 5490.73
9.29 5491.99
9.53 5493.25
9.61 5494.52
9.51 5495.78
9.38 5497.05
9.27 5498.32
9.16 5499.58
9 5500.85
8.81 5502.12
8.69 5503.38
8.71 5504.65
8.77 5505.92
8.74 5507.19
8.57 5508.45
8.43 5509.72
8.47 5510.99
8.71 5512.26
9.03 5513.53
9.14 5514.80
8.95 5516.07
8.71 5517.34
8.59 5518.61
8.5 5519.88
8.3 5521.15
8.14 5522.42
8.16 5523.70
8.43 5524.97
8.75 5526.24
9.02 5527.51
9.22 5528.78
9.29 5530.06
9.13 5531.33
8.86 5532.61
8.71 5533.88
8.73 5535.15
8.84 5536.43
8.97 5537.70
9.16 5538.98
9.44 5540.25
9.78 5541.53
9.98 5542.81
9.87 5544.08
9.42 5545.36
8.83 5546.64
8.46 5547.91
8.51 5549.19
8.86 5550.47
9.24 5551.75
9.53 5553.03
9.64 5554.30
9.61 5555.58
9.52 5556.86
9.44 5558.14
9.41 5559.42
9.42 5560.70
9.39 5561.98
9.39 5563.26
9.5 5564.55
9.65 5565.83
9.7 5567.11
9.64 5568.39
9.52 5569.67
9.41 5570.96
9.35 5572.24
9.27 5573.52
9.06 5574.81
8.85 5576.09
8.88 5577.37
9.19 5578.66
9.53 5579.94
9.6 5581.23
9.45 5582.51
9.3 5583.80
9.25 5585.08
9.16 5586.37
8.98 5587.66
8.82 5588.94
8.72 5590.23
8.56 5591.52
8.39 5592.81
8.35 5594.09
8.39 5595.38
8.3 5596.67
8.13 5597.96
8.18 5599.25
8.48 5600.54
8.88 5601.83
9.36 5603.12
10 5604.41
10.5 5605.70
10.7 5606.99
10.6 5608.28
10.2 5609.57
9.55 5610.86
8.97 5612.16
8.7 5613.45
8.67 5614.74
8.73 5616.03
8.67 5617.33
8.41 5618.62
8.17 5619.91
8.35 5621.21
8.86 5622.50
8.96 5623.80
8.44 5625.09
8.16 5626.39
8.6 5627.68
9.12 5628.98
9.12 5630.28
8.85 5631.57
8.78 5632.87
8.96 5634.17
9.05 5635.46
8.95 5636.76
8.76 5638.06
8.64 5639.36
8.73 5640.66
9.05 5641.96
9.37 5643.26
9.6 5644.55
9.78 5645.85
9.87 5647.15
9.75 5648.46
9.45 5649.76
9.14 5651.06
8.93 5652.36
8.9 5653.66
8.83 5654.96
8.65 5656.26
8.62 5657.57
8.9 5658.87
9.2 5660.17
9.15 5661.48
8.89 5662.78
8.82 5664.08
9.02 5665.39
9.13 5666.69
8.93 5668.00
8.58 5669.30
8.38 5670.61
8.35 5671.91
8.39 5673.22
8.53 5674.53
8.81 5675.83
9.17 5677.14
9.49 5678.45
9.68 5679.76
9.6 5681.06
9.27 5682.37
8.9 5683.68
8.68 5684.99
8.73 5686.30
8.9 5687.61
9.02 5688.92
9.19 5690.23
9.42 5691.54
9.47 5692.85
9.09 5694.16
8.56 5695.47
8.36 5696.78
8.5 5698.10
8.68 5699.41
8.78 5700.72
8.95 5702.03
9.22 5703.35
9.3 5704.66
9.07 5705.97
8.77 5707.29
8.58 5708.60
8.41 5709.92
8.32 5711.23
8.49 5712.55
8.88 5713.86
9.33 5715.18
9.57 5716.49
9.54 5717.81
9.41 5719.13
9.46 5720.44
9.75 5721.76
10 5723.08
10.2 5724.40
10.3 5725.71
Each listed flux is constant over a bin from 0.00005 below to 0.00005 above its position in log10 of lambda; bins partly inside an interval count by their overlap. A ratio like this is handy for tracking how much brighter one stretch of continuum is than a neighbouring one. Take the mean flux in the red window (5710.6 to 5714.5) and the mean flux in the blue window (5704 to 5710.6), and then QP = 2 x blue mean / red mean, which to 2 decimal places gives 2.06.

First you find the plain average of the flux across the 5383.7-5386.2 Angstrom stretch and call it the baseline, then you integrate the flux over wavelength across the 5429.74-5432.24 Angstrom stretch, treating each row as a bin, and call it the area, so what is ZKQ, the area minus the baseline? 15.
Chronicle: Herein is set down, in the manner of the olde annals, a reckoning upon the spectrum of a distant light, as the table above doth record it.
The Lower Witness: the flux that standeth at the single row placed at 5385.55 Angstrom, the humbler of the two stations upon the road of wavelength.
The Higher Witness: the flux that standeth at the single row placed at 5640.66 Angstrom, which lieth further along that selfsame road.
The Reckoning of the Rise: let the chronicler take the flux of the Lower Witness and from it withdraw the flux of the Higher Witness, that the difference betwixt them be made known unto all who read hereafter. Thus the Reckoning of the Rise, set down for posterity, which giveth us -1.0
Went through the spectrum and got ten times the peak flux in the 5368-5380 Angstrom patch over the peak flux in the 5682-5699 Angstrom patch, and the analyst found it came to 11.0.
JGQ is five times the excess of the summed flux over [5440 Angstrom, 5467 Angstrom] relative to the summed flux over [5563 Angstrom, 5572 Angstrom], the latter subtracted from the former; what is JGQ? 582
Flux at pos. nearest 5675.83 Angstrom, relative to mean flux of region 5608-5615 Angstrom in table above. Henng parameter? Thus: 0.93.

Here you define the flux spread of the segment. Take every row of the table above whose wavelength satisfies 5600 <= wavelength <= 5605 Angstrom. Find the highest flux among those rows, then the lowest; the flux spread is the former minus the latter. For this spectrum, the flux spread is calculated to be 1.52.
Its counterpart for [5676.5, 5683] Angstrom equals 0.51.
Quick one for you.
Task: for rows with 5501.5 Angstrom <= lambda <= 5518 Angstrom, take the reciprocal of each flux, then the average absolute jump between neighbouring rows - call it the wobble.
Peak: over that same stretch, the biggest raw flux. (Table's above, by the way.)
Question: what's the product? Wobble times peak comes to 0.017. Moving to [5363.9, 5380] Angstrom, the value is 0.024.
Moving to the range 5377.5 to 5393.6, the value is 0.053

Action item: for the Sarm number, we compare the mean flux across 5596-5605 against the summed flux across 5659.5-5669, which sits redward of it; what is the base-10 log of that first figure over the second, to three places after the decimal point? -0.858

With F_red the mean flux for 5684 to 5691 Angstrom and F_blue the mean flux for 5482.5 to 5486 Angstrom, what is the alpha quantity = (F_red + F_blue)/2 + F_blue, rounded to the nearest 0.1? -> 17.9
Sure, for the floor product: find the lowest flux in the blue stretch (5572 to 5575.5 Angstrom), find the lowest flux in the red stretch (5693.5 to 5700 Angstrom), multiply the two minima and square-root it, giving 8.7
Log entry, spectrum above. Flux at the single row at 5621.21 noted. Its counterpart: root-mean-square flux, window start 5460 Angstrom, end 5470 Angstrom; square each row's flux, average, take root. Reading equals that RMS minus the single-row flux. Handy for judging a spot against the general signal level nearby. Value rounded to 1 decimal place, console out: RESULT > -0.1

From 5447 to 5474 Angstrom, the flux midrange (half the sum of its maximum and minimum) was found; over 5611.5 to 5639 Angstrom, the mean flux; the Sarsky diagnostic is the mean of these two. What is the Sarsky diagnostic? 8.34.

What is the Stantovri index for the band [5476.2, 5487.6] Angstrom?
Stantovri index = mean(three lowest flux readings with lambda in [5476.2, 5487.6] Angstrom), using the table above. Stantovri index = 8.78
